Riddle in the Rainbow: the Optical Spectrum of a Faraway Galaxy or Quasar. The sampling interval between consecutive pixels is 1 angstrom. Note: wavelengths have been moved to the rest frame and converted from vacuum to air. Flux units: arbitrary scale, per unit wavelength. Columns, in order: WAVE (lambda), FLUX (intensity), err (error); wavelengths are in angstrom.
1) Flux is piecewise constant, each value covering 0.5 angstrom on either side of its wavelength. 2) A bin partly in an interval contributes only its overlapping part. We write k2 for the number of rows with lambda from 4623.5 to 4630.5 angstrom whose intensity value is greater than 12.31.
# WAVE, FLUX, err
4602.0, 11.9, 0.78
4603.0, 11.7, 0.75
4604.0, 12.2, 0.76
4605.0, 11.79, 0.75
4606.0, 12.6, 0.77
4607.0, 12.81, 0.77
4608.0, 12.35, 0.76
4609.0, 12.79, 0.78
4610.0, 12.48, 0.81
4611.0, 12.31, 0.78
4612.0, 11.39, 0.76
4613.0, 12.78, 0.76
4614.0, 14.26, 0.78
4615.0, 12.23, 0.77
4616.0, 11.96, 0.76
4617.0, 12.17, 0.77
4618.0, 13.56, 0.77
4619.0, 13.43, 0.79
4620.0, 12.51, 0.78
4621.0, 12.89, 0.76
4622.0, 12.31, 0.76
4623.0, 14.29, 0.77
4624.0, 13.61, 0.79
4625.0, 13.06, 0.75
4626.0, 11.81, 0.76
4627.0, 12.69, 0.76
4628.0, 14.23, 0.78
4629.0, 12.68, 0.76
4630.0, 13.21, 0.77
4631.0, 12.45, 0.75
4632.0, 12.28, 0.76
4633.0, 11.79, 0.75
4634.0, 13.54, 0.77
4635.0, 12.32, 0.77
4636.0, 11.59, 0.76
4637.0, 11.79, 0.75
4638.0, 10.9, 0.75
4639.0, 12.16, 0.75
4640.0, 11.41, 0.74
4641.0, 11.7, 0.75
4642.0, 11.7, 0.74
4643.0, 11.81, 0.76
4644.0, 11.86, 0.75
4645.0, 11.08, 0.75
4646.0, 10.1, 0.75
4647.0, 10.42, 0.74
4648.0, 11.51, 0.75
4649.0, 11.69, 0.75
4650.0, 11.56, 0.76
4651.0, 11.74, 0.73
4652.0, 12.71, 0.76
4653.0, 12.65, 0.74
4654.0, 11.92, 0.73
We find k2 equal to 6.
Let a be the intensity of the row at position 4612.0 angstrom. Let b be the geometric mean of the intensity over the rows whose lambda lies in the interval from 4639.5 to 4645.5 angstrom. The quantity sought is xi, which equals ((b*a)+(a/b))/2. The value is 66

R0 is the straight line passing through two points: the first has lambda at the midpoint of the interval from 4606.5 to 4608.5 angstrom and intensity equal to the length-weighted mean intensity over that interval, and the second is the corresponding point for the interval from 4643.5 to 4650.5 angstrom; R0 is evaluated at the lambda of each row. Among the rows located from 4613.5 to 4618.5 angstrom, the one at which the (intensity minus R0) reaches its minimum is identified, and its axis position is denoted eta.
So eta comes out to 4616.0 angstrom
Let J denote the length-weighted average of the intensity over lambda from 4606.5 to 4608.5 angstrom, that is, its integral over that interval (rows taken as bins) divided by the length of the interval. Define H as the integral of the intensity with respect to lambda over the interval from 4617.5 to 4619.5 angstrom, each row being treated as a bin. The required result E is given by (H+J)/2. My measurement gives 19.8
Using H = 27.0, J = 12.6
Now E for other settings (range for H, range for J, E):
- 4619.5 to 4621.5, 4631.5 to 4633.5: 18.7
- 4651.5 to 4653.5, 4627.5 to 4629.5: 19.4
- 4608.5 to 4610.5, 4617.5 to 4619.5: 19.4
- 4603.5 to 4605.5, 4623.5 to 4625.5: 18.7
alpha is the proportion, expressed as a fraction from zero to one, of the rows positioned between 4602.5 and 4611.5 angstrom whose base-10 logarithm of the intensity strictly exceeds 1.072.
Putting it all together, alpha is 0.8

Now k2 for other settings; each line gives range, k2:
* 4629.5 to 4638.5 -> 4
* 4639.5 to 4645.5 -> 0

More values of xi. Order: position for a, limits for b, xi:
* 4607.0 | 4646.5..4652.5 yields 75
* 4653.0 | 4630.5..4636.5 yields 78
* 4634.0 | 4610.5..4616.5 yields 85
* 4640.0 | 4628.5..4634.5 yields 73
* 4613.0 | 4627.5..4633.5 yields 82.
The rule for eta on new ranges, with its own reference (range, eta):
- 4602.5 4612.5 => 4603.0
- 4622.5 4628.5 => 4626.0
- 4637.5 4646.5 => 4646.0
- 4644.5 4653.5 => 4646.0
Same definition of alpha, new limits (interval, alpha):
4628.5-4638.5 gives 0.6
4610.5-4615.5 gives 0.8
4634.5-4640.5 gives 0.3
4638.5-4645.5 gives 0.4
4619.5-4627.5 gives 1.0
